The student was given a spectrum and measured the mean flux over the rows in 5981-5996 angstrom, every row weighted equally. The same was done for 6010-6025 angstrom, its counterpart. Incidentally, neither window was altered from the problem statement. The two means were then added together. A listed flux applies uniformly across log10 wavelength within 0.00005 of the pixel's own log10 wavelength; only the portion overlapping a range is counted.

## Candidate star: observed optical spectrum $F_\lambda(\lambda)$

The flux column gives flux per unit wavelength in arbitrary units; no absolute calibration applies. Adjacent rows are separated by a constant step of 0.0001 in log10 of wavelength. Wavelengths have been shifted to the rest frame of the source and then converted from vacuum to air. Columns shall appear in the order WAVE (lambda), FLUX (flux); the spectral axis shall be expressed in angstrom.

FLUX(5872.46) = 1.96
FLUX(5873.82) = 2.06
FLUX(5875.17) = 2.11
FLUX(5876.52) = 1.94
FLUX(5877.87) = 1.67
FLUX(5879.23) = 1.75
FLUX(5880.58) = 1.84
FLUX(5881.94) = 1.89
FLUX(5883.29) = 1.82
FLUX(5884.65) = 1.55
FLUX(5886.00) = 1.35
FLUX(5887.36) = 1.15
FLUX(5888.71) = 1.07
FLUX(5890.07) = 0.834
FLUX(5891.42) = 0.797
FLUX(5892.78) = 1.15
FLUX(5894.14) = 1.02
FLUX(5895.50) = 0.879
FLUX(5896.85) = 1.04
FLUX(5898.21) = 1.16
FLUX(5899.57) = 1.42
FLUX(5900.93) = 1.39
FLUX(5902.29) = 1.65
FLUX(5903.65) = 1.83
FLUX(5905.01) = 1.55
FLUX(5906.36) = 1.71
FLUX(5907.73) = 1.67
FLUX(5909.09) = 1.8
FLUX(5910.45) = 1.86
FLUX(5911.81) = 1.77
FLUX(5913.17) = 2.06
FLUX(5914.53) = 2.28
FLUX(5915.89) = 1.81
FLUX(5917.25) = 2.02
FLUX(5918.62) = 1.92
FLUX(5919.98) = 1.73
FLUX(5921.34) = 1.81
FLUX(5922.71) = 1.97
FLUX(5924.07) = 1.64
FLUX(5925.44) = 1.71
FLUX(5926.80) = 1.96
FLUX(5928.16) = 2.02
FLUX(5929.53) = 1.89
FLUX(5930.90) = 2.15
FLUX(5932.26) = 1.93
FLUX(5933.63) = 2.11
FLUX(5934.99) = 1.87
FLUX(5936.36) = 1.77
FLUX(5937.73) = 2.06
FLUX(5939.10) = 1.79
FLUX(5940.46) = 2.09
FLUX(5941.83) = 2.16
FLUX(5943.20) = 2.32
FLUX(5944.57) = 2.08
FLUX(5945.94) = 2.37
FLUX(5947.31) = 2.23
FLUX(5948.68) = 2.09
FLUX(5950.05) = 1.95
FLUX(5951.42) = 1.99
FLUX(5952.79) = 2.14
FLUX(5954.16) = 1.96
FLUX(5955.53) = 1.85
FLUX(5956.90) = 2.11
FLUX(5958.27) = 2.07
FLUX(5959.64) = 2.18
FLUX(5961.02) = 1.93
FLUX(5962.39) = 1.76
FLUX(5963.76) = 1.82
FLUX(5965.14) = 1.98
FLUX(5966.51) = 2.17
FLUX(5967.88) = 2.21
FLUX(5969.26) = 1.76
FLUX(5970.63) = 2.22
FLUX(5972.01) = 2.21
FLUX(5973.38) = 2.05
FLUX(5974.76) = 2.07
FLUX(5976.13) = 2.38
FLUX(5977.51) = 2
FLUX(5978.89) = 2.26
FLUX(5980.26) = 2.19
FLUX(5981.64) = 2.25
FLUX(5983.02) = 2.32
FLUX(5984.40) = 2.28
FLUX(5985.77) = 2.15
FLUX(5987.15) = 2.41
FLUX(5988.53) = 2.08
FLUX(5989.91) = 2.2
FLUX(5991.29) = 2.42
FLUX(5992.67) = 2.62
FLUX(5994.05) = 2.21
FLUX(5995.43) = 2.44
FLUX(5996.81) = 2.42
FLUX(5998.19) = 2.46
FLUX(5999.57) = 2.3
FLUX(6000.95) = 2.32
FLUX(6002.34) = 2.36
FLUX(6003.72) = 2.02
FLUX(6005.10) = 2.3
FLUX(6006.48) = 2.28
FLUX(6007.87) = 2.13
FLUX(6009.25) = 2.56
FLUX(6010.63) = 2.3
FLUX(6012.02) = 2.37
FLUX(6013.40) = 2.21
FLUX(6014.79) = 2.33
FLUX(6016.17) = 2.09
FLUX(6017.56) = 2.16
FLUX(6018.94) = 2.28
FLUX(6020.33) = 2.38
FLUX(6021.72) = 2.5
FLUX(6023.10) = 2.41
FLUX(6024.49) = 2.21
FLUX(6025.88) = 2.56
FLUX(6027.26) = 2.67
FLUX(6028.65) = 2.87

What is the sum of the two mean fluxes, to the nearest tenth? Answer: 4.6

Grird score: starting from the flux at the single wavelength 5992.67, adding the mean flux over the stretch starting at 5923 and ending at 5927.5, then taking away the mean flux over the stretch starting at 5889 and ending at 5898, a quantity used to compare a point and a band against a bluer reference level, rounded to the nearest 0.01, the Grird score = 3.44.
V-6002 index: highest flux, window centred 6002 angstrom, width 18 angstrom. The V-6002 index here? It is 2.56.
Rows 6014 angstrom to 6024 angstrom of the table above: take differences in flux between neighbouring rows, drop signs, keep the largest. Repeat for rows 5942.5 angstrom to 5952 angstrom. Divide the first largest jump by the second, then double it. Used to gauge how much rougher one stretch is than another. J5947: 1.7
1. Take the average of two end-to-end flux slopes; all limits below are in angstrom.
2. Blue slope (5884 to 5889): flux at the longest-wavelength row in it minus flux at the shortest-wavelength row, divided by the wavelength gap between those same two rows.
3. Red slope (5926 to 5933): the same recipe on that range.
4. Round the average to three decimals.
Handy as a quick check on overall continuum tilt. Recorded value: -0.062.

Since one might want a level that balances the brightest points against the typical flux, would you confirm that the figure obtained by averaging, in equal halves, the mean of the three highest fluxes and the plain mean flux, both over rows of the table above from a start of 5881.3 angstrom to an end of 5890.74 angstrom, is 1.6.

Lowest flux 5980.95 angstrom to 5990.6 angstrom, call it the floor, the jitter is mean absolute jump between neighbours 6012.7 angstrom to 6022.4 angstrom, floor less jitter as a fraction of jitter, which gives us 15.2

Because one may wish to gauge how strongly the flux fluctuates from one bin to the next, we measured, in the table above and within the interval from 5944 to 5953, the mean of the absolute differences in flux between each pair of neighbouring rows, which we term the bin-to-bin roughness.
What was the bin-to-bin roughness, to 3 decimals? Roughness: 0.150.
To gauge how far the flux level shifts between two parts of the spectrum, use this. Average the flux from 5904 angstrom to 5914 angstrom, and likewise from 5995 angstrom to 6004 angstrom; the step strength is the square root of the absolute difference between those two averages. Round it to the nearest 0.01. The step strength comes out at 0.75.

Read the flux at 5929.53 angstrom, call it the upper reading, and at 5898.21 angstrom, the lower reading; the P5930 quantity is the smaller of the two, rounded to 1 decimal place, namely 1.2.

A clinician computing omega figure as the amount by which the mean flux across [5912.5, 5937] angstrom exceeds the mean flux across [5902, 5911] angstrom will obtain 0.20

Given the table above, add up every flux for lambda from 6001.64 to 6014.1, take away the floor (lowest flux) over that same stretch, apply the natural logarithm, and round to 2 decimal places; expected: 2.92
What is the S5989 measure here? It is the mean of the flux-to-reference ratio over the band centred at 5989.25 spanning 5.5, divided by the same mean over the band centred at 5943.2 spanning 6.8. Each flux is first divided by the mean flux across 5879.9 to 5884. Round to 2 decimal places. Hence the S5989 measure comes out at 1.03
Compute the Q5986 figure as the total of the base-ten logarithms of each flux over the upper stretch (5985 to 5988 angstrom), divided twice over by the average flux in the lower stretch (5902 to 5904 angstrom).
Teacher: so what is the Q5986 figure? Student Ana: 0.24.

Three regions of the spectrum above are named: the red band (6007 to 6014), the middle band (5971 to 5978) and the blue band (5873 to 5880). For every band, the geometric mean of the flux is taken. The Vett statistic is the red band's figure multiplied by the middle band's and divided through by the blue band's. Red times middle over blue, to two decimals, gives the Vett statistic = 2.60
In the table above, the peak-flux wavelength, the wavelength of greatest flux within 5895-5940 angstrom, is 5914.53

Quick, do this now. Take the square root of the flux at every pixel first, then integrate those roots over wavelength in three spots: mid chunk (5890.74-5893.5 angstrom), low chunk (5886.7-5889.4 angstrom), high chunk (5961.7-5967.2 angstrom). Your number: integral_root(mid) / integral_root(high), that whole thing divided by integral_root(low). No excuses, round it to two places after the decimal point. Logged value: 0.12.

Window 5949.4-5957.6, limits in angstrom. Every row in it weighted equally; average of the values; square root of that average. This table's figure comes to 1.41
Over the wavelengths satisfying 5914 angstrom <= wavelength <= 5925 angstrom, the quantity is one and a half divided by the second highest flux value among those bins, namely 0.74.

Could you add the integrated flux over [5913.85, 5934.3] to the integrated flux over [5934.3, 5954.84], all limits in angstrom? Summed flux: 81.7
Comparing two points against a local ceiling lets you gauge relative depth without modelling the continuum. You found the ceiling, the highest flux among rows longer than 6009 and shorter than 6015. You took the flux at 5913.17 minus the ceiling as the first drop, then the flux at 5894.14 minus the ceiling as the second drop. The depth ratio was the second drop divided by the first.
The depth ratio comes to 3.1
